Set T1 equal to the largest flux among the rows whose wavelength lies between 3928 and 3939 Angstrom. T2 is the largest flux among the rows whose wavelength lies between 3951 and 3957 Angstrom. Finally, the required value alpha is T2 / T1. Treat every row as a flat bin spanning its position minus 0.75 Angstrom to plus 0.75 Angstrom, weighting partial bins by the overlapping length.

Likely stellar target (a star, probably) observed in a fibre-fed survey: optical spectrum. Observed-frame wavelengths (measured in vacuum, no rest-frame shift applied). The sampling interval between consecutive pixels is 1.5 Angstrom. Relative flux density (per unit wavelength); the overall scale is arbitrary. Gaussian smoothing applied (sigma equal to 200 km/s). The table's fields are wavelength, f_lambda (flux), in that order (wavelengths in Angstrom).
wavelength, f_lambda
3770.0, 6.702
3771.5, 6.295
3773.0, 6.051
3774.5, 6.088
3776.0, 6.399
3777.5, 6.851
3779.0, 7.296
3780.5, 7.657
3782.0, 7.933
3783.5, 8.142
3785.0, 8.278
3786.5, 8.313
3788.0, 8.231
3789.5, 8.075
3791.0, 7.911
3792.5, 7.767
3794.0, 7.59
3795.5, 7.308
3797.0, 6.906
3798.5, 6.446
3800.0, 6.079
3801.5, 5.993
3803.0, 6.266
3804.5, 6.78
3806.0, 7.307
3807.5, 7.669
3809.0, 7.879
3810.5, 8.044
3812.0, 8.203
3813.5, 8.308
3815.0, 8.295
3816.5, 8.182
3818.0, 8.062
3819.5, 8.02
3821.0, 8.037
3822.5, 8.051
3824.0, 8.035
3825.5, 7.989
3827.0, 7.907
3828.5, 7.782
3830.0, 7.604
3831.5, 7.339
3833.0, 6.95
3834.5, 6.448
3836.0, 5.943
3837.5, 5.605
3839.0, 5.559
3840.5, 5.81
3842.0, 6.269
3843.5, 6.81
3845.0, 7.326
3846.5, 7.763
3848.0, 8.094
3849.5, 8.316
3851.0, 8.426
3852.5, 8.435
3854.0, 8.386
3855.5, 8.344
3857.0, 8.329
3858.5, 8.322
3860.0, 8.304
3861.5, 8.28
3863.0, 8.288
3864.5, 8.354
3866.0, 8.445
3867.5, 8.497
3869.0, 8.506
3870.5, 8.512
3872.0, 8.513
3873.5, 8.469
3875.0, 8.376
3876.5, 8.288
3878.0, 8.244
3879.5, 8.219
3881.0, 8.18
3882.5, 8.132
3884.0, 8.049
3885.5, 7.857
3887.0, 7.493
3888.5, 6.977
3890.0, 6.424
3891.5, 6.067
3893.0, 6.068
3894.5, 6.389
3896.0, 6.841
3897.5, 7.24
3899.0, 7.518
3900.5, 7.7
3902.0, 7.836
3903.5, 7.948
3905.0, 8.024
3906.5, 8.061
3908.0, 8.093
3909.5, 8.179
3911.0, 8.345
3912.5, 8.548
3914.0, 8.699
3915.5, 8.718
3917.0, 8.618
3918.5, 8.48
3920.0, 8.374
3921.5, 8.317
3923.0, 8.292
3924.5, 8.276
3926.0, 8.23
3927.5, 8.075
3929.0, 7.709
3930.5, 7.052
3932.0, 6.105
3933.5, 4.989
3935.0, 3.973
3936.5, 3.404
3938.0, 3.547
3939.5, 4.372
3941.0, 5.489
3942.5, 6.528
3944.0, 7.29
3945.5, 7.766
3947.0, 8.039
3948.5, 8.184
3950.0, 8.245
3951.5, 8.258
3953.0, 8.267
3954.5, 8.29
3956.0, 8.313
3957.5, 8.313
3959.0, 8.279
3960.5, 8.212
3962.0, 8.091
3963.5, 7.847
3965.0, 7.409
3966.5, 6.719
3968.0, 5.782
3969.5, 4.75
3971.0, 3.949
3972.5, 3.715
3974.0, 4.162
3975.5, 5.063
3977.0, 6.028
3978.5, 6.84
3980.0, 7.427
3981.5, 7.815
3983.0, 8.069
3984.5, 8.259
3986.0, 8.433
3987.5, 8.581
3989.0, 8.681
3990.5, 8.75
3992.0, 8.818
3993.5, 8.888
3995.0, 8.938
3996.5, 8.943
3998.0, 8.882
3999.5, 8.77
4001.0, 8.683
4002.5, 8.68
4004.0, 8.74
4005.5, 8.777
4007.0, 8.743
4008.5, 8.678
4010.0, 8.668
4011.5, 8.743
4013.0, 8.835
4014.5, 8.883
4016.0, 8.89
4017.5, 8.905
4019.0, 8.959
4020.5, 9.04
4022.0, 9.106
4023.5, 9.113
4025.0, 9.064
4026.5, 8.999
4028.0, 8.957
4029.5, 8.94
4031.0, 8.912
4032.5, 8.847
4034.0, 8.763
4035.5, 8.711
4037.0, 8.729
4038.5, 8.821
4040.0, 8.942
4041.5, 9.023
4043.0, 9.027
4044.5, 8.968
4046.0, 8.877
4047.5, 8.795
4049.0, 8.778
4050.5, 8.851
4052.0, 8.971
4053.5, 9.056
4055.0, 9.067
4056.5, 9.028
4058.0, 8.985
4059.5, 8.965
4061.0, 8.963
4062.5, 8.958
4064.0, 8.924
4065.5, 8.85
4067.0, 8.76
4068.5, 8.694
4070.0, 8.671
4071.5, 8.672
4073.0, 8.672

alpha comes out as 1.08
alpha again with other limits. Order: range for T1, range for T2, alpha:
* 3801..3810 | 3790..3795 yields 1.00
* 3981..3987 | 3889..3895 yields 0.76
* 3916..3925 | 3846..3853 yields 0.98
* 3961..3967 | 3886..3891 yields 0.93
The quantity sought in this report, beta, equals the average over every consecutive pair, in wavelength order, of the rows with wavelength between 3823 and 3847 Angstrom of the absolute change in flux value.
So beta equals 0.31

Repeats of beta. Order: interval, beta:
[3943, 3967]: 0.17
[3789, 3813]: 0.29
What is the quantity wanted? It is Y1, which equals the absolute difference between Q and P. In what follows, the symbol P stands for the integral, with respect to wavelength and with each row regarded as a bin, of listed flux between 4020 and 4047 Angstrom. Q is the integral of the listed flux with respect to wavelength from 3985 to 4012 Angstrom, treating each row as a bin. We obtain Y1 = 5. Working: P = 241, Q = 236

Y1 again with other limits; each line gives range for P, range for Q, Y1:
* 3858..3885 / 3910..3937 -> 22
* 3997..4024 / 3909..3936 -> 31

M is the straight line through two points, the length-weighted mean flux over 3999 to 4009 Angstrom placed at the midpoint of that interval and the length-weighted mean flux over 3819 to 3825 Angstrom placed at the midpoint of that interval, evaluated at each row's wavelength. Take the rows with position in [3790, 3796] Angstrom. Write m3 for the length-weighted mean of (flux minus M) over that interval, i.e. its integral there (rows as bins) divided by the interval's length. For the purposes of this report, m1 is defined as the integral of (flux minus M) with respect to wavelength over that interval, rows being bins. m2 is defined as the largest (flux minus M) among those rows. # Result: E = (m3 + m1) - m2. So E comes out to -2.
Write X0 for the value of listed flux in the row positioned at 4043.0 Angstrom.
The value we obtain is 9.027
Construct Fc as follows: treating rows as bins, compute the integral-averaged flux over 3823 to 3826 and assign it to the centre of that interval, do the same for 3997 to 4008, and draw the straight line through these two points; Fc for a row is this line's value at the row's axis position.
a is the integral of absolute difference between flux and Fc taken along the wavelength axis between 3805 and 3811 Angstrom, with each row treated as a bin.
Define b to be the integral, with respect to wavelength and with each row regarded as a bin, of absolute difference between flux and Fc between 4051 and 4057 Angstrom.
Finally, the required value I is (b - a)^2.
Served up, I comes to 2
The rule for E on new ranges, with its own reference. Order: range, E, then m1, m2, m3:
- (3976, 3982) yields -11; -10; -0.8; -1.7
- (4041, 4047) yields 0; 1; 0.2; 0.1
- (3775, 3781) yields -6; -5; -0.2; -0.9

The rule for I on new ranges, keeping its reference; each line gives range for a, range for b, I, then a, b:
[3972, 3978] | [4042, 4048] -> 489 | 22.6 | 0.5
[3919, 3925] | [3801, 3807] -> 49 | 0.6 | 7.7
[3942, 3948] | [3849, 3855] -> 22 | 6.3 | 1.6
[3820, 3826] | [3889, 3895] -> 145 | 0.2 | 12.2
